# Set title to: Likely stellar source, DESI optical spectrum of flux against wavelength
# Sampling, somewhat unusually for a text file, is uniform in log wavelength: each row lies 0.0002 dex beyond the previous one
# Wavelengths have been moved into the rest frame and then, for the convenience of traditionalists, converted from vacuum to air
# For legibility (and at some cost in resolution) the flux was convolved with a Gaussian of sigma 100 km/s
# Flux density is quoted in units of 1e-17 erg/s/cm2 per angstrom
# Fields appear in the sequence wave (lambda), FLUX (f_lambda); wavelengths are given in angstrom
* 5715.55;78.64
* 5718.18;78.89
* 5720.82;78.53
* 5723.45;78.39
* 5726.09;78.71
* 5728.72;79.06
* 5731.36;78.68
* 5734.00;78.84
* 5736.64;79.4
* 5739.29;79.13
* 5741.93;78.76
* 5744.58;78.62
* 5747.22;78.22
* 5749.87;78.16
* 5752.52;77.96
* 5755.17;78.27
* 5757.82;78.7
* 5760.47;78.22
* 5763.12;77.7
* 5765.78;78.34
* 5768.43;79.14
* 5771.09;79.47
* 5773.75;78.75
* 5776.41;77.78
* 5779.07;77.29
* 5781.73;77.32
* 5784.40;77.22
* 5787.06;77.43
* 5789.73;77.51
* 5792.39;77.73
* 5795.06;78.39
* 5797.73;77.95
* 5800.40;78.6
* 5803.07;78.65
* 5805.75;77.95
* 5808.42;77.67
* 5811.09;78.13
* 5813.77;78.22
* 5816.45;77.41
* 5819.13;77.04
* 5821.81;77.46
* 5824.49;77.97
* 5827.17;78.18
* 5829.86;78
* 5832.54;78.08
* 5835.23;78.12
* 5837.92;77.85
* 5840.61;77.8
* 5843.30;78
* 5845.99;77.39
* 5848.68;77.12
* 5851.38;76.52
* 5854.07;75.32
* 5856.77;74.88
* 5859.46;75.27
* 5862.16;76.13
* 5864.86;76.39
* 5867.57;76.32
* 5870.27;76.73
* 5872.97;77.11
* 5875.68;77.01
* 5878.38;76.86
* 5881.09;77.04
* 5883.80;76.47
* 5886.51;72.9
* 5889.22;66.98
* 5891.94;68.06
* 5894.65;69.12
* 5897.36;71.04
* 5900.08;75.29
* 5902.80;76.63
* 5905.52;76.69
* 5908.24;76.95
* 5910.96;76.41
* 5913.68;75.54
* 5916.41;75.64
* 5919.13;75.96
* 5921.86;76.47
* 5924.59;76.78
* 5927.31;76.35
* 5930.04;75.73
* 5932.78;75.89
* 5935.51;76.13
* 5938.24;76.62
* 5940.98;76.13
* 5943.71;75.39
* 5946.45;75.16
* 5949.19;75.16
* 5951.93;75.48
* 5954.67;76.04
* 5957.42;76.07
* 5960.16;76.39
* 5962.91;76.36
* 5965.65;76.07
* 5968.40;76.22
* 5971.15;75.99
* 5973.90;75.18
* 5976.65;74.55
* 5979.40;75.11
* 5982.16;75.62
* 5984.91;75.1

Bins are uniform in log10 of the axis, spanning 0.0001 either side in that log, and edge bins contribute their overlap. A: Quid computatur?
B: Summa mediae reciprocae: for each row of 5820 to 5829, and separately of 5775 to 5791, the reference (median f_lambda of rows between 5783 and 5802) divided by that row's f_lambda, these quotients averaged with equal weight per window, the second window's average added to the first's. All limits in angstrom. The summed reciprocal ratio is 2.00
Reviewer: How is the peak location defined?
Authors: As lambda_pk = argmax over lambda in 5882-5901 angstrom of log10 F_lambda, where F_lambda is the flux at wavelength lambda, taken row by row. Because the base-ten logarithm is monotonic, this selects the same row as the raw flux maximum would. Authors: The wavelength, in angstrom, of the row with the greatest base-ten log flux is 5883.80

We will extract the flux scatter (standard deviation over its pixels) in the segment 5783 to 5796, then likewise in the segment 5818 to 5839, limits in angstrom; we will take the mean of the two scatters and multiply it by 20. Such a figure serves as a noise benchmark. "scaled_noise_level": 8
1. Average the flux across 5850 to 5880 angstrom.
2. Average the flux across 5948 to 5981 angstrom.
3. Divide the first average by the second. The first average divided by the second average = 1.01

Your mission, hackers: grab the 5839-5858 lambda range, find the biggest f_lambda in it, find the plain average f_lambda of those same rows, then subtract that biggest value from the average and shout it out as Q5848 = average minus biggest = -1.3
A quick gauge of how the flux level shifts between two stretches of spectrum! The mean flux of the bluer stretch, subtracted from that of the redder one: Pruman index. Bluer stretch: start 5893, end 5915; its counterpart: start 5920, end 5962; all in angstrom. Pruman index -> 1.3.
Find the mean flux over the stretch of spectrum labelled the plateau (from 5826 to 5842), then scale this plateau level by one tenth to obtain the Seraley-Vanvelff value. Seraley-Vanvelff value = 7.80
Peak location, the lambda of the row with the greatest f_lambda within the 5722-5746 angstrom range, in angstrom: 5736.64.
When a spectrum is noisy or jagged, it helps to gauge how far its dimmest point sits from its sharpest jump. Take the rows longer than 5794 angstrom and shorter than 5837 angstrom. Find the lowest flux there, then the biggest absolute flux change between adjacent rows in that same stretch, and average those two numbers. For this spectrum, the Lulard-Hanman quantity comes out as 38.9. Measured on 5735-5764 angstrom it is 39.1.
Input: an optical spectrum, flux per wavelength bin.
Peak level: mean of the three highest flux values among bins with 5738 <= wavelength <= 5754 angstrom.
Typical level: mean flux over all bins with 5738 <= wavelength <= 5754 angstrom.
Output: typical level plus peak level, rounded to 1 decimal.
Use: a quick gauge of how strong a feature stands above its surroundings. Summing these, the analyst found 157.3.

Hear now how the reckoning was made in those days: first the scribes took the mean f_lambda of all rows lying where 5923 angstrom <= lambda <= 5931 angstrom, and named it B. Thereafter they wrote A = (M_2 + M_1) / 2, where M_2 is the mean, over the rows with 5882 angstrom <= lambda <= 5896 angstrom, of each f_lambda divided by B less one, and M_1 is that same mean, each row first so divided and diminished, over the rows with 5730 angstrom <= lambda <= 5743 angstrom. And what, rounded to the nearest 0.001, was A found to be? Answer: -0.019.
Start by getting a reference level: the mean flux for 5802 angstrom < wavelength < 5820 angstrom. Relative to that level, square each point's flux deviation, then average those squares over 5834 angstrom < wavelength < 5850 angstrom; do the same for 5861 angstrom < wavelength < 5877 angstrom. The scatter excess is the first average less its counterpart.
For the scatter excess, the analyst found -2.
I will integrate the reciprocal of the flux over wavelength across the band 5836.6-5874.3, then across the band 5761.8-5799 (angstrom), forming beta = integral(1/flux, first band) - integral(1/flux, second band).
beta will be 0.015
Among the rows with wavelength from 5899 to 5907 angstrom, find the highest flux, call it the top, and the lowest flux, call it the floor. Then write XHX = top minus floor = 1.4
